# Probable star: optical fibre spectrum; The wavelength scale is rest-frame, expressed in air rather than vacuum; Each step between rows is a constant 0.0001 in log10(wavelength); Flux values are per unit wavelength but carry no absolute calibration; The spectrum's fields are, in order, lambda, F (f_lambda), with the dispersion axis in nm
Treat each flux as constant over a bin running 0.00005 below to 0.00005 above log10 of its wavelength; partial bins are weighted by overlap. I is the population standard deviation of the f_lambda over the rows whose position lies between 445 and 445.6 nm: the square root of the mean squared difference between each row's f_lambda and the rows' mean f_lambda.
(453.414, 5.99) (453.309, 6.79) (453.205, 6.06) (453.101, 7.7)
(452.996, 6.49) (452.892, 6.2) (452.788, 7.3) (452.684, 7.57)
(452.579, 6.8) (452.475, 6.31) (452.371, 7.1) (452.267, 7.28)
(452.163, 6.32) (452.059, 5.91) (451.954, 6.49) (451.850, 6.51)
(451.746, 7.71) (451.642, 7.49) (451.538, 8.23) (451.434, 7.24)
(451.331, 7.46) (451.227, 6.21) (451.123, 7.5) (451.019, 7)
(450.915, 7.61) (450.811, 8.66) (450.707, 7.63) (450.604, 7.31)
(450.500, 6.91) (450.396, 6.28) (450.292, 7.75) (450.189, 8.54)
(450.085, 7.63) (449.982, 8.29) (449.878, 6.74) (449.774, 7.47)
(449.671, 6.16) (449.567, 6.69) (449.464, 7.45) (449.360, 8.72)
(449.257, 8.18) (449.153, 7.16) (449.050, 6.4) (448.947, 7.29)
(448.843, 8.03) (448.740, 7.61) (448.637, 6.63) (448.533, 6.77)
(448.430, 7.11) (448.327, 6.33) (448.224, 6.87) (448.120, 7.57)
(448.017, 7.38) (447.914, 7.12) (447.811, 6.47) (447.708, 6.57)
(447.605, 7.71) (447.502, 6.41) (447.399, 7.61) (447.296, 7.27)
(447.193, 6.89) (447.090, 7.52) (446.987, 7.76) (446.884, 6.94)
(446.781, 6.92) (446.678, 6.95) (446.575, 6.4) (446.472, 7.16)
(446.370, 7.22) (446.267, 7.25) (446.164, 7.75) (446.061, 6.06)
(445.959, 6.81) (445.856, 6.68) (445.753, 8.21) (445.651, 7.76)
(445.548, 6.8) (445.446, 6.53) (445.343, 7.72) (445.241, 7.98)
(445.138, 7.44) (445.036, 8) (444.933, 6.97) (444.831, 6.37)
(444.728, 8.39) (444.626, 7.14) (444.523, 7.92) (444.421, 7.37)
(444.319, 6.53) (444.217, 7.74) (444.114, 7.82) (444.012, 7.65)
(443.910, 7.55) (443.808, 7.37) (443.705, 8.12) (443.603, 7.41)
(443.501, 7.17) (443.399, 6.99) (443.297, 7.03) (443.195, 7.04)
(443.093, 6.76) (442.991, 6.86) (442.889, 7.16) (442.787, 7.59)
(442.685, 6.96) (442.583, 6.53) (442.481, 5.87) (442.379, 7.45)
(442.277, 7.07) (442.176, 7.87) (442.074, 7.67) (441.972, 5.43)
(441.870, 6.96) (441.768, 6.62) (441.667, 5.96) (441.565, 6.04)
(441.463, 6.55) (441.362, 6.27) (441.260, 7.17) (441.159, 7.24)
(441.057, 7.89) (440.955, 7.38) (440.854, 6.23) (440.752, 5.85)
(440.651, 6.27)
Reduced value 0.57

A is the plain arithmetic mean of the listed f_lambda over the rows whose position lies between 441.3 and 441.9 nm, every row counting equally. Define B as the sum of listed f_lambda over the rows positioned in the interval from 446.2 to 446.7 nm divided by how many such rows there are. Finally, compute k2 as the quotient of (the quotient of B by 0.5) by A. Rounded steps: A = 6.4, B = 7.00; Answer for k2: 2.19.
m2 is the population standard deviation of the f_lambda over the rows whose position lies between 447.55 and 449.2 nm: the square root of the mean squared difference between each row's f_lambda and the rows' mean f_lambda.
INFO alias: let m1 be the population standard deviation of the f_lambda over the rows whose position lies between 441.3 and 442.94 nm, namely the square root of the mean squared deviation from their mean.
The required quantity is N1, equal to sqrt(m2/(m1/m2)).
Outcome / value 0.60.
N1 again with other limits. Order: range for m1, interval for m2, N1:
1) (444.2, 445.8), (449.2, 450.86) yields 1.00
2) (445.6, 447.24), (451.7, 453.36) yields 0.78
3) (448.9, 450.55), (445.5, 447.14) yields 0.62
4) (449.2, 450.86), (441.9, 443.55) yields 0.68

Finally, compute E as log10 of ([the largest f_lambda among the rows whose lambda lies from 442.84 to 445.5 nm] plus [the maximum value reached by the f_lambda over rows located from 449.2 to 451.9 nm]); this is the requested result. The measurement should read 1.23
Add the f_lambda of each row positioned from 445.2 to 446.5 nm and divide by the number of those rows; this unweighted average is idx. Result 7.23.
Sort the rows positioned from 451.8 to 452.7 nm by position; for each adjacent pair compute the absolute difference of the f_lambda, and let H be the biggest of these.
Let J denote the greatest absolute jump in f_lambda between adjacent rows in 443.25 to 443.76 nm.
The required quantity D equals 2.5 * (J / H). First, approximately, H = 0.96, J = 0.7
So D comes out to 2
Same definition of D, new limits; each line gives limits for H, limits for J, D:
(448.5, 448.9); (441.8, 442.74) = 6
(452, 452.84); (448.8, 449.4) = 3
